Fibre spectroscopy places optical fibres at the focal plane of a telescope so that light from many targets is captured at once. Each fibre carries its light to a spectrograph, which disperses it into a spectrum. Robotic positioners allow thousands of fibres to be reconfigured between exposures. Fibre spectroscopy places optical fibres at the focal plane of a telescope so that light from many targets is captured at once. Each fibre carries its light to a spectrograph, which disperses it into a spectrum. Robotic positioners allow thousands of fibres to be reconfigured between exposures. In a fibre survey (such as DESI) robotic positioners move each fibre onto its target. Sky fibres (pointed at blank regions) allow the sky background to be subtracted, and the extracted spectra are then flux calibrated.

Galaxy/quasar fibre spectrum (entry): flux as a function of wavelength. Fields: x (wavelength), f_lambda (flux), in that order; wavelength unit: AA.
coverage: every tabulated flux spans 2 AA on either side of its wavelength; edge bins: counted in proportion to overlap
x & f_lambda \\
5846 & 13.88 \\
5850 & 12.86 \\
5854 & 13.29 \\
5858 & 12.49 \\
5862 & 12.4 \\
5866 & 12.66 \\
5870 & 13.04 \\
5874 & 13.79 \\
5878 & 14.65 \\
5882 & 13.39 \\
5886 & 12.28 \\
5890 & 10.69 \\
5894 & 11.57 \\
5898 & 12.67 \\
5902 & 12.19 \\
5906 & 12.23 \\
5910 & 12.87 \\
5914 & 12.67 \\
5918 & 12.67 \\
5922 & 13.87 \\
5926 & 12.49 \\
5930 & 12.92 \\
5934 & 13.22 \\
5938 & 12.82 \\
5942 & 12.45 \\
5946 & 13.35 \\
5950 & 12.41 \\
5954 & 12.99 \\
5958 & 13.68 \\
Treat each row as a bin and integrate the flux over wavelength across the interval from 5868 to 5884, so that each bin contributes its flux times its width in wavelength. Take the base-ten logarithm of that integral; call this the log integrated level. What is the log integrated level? 2.34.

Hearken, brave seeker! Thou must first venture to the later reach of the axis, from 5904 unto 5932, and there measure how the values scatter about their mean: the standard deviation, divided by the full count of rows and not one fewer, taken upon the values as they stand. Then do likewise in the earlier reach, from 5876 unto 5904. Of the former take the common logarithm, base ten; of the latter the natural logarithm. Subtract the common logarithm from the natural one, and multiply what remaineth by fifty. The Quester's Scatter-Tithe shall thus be 24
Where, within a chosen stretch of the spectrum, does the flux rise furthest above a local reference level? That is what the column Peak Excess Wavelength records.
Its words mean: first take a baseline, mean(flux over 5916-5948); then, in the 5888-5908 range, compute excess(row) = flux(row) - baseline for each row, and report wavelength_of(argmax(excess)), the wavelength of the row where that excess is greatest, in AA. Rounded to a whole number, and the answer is 5898 AA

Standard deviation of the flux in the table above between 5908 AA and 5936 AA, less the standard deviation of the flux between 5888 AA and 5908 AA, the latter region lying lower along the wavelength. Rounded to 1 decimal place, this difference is -0.3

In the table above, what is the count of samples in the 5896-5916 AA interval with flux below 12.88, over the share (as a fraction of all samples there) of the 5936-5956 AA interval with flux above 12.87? 12.5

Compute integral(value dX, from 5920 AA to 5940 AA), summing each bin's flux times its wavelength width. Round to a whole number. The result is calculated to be 261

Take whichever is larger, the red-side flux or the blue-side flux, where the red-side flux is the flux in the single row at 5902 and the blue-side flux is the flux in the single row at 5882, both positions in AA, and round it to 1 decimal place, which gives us 13.4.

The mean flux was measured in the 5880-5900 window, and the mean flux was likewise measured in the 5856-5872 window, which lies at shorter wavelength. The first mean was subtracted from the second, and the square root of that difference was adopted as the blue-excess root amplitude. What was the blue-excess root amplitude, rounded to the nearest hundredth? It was 0.73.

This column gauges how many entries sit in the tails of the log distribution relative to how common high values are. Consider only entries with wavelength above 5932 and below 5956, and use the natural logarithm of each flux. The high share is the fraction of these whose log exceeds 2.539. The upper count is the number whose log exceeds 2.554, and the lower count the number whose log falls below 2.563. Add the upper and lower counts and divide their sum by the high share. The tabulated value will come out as 9.0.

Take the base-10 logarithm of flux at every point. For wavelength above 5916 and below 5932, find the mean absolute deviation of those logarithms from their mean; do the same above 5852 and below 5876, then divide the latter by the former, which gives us 1.0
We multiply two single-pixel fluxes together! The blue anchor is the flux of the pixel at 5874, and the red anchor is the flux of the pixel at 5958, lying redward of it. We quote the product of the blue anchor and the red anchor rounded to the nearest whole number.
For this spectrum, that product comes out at 189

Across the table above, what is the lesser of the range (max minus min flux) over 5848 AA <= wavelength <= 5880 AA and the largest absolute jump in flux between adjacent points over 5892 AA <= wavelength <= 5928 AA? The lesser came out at 1.4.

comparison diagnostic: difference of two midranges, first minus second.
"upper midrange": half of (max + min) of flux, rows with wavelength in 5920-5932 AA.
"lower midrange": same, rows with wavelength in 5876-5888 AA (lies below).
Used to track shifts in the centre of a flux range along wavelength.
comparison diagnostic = -0.3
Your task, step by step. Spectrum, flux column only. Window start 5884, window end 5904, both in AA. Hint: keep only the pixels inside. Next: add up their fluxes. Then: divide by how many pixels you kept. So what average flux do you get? 11.9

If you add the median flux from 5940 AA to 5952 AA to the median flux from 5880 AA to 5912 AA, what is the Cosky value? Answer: 24.7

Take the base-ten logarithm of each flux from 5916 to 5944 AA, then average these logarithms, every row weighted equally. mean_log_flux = 1.11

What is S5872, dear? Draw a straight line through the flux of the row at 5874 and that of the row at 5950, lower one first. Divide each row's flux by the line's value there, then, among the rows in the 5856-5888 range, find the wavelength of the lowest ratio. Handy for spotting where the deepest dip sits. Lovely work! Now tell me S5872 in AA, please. 5862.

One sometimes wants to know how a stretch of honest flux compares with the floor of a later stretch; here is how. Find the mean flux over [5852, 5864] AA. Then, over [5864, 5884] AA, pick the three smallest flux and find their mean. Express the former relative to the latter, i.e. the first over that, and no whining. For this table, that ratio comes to 0.98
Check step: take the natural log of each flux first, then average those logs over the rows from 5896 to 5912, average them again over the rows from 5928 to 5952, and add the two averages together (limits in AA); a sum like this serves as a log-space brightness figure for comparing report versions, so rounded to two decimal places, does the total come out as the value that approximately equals 5.08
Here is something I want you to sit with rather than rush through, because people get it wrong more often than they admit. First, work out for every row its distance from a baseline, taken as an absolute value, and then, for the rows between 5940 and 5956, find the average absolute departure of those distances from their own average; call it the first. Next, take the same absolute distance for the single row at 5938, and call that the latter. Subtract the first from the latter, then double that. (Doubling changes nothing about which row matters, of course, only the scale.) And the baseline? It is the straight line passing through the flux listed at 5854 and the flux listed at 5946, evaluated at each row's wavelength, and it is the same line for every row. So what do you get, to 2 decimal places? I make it 0.31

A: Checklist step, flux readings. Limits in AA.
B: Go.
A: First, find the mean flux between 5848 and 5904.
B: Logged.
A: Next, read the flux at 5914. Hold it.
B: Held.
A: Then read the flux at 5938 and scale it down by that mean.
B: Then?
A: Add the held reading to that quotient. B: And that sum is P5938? 13.7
